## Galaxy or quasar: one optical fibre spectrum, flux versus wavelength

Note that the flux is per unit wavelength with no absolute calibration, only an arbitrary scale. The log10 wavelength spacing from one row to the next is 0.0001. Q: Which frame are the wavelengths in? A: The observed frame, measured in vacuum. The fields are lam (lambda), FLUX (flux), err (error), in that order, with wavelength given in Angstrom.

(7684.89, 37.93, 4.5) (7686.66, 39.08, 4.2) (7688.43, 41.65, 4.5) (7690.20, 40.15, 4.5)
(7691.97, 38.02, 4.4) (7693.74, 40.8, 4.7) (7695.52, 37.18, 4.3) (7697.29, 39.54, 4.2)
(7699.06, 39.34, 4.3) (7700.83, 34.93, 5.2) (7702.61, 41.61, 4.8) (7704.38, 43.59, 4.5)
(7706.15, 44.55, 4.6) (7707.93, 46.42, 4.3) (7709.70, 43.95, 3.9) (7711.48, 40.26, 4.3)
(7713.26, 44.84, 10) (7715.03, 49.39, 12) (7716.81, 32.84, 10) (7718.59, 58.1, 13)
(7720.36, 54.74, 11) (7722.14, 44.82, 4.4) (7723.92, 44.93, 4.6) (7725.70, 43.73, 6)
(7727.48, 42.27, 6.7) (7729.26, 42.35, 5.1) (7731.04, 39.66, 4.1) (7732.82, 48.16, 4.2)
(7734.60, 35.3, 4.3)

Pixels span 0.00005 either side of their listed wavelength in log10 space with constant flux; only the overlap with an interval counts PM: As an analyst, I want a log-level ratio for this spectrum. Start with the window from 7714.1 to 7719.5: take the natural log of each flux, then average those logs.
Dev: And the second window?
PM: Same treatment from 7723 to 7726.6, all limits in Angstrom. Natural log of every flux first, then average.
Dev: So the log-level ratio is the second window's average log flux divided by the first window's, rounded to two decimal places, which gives 0.99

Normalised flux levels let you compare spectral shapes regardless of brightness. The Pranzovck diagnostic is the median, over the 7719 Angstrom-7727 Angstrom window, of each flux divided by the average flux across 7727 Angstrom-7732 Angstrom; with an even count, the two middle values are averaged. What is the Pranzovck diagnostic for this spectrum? 1.08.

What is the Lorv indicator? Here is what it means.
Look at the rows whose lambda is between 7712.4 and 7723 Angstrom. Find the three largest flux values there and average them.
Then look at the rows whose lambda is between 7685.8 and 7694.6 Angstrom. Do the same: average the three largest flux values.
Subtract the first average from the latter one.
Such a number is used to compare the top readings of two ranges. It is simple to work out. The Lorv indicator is -13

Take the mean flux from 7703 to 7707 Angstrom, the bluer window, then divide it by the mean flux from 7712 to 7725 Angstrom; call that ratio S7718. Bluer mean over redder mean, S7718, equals 0.94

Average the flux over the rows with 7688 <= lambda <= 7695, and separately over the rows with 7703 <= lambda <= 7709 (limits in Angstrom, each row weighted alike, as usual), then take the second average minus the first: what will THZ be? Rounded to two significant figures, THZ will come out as 4.7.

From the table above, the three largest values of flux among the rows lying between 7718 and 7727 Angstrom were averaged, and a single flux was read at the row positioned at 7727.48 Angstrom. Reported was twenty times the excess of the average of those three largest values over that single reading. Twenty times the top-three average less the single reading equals 206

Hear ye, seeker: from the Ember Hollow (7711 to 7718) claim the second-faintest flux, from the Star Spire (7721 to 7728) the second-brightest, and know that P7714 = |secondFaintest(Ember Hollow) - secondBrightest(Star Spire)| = 4.6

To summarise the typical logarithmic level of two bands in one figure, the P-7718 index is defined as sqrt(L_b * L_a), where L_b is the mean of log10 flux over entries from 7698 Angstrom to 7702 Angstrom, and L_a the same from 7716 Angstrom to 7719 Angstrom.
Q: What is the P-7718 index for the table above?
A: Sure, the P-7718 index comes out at 1.60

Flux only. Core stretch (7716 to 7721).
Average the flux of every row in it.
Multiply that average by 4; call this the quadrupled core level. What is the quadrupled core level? 194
